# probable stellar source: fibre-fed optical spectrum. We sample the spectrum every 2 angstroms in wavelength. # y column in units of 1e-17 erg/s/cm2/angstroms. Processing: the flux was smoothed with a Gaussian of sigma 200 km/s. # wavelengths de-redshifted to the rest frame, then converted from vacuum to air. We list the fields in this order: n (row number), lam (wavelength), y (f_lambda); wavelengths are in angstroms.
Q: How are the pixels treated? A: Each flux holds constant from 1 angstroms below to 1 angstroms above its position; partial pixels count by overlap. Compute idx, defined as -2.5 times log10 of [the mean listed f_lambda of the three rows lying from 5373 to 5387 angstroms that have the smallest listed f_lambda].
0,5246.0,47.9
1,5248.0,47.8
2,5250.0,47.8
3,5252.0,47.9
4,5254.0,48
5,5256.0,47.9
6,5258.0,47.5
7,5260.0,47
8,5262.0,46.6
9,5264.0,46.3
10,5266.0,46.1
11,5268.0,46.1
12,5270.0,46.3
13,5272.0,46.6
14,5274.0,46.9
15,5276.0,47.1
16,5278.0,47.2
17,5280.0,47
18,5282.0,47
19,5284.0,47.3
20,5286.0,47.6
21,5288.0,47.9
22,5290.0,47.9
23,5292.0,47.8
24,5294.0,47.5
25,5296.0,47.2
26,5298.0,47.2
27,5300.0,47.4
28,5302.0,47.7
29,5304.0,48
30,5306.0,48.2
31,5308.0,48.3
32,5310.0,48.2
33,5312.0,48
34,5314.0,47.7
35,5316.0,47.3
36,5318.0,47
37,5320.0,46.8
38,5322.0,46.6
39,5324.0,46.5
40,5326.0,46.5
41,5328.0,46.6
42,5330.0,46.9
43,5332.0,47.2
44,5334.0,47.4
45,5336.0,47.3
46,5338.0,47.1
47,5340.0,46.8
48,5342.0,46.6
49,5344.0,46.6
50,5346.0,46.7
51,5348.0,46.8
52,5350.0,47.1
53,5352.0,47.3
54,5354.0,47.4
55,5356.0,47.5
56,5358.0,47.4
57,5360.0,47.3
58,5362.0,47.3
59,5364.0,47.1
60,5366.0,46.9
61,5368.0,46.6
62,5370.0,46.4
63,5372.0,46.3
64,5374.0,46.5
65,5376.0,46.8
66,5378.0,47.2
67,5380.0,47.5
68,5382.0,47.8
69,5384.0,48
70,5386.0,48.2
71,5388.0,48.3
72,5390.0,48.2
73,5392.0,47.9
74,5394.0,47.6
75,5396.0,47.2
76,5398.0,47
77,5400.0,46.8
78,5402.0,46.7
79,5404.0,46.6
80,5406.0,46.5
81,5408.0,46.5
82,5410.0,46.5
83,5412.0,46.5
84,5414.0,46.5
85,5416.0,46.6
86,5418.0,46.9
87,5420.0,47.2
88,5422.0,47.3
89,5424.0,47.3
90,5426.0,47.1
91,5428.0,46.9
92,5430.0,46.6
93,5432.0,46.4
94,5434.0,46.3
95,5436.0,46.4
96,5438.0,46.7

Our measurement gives -4.18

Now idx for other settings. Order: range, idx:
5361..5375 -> -4.17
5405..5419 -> -4.17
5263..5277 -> -4.16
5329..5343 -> -4.17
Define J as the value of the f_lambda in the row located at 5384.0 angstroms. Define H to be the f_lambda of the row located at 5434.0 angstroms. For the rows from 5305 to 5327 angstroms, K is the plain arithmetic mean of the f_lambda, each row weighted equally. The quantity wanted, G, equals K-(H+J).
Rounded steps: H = 46.3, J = 48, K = 47.4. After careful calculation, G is -46.9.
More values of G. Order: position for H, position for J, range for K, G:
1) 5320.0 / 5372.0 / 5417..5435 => -46.2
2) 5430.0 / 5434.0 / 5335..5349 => -46.1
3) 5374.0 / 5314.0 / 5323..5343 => -47.3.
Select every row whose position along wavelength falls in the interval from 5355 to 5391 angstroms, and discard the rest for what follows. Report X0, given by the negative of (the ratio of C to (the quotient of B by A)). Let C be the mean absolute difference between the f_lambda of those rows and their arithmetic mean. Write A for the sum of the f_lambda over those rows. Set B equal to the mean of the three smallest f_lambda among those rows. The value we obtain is -9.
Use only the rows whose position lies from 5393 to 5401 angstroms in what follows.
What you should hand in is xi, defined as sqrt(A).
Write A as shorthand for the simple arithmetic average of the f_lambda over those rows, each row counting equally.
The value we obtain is 6.87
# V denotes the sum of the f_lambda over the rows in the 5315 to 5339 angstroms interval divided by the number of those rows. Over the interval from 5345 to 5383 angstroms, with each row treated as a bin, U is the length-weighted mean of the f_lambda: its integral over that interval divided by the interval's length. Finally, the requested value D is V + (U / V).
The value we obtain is 47.9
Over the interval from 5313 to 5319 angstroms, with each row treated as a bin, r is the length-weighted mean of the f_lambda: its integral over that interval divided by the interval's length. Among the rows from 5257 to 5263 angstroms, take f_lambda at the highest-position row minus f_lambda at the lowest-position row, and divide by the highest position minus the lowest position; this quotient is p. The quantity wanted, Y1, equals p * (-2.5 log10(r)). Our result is 0.94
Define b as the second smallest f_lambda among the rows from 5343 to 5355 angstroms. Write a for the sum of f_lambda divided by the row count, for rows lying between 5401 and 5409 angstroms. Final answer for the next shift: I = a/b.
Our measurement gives 0.997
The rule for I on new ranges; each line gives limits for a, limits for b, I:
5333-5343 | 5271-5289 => 1.003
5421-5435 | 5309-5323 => 1.001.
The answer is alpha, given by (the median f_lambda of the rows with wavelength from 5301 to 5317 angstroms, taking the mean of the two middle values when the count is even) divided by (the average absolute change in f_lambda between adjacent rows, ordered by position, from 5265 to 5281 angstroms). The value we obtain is 258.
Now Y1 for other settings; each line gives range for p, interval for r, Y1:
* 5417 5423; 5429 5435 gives -0.42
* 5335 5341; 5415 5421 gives 0.52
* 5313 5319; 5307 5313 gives 0.74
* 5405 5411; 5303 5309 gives 0.00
